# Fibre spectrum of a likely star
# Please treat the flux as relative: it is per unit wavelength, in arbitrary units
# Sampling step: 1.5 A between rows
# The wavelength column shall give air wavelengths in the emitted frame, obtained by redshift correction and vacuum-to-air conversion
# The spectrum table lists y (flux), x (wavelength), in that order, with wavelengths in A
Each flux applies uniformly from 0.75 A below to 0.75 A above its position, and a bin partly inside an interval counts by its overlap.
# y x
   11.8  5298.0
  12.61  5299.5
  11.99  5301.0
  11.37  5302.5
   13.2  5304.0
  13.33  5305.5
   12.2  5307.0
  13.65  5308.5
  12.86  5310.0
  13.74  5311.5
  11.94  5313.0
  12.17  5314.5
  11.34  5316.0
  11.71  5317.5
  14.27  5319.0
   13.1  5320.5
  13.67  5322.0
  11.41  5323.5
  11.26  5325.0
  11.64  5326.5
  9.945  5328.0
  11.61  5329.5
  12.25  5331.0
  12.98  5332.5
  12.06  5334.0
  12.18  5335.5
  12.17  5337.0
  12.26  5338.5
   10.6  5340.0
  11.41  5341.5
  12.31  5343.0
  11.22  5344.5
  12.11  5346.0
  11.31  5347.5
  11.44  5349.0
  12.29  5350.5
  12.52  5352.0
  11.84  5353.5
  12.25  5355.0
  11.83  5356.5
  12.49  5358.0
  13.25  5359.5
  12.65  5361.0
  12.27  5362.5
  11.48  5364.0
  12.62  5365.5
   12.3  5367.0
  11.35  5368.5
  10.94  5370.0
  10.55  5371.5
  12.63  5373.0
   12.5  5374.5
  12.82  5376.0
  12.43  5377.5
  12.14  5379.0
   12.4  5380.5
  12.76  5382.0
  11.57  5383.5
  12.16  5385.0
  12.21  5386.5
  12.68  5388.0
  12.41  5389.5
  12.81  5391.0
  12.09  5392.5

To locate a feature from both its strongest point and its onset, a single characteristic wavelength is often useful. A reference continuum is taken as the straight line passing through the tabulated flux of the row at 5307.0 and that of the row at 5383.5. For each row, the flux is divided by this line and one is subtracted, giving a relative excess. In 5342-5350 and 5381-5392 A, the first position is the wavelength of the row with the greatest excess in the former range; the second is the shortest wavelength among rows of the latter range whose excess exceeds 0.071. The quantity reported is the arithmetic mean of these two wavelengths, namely 5362.5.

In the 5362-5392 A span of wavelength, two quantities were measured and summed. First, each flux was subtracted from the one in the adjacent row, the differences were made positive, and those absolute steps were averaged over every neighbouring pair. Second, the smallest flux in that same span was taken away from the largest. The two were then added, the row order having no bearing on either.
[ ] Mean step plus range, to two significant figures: 2.8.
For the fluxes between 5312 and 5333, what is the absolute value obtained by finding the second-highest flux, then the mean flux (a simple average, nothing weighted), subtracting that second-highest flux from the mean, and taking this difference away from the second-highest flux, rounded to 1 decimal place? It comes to 15.2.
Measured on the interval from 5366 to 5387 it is 13.5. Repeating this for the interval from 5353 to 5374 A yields 13.3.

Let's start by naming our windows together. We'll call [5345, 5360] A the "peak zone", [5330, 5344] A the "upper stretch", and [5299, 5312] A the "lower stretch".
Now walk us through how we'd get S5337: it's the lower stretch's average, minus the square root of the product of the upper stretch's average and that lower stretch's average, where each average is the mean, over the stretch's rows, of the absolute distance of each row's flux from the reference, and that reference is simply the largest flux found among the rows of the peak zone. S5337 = -0.23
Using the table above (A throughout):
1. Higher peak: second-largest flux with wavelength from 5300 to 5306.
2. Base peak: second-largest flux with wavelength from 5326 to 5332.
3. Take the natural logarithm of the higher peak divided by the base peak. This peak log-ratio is 0.13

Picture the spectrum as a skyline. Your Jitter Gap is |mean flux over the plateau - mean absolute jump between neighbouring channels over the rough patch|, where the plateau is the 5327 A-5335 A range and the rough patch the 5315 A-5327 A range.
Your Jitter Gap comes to 10.7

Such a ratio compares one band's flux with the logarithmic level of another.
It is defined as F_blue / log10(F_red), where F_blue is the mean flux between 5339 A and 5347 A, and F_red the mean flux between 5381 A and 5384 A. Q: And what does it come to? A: 10.6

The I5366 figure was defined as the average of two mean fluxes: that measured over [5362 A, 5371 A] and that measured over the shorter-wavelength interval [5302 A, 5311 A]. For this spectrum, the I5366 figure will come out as 12.3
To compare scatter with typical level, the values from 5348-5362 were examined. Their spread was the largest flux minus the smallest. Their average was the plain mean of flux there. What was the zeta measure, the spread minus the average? -10.5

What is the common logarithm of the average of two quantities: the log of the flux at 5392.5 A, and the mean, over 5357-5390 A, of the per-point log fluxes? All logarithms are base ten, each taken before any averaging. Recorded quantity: 0.0351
